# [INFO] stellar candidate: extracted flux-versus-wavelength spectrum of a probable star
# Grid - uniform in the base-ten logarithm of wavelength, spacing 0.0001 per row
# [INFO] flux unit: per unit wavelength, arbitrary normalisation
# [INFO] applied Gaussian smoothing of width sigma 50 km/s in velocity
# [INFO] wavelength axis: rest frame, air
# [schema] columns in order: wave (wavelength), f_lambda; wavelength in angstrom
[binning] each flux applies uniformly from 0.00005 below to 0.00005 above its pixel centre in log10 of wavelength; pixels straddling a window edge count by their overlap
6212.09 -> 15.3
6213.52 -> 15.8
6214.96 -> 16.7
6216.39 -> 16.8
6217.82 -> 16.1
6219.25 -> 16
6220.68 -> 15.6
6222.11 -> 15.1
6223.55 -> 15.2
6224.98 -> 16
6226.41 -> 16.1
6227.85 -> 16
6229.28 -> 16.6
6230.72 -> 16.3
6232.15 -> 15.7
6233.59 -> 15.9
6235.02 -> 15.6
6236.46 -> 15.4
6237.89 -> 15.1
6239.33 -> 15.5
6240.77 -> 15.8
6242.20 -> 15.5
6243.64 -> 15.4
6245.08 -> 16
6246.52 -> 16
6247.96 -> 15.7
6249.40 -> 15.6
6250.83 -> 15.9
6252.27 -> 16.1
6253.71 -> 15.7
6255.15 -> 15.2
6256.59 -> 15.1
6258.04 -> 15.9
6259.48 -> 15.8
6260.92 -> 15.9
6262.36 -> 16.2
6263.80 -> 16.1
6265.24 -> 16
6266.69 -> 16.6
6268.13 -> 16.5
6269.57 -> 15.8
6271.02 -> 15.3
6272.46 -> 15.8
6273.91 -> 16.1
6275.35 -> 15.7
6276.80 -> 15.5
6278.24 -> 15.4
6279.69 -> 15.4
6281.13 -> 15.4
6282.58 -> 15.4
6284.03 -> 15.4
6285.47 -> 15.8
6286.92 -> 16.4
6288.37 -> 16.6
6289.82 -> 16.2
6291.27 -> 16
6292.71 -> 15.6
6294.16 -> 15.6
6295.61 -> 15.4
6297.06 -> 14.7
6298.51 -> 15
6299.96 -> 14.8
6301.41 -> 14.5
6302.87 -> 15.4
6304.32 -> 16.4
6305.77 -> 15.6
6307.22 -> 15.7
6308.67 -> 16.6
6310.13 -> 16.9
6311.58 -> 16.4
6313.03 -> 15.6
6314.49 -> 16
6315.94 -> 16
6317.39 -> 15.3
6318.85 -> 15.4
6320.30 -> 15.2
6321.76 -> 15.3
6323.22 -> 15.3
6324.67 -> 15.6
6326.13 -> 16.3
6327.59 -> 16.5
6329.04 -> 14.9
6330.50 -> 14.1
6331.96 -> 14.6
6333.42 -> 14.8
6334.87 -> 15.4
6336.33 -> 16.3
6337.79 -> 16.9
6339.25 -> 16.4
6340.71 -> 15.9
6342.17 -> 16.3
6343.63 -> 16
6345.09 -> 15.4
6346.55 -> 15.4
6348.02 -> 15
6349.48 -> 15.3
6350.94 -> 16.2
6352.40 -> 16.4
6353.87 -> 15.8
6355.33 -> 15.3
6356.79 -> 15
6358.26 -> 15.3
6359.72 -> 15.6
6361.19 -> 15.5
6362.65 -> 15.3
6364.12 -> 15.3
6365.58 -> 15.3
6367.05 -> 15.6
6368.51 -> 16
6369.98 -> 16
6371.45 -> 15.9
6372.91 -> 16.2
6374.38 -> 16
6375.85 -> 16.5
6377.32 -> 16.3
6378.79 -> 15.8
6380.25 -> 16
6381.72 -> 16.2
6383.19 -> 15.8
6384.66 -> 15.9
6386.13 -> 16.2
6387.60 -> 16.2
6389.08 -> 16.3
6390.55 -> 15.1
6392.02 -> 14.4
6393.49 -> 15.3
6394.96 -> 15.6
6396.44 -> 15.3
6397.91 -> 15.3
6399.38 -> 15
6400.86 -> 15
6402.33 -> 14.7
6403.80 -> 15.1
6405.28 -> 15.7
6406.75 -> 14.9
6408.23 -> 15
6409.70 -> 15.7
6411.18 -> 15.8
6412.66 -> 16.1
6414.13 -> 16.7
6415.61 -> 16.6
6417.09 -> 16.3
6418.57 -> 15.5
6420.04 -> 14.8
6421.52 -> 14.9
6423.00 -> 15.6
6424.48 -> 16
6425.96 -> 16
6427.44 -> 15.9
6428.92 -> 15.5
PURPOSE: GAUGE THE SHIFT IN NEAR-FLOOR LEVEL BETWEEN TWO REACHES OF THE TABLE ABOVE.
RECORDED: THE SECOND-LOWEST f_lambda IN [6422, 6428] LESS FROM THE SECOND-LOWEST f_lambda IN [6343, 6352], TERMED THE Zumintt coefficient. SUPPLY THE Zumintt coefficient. -0.6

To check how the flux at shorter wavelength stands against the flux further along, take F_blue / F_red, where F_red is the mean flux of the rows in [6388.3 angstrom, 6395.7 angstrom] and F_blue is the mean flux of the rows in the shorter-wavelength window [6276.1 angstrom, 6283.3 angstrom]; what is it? 1.01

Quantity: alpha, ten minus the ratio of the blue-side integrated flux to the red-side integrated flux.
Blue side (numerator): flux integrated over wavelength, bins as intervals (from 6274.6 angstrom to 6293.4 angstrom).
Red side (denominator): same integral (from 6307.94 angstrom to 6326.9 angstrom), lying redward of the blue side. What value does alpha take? 9.01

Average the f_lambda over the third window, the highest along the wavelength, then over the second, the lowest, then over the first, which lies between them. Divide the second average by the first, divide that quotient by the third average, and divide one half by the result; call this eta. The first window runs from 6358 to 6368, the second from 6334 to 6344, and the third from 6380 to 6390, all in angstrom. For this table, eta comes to 7.67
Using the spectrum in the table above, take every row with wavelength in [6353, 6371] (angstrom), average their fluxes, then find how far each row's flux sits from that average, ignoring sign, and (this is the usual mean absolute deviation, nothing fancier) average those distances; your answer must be 0.25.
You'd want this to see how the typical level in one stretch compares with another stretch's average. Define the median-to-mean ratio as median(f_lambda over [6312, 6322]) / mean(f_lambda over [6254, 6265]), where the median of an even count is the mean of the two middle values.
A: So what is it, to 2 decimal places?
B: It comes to 0.98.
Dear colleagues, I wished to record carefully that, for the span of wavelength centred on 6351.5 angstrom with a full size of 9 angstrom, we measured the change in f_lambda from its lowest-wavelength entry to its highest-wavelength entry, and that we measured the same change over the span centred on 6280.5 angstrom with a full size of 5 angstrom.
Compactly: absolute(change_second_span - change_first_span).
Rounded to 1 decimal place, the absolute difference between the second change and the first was 0.3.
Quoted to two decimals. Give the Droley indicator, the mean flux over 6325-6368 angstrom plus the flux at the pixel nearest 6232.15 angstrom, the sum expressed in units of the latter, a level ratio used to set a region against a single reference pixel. 1.99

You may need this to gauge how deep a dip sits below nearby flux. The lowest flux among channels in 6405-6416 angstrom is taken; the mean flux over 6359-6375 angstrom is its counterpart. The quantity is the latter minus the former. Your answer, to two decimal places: 0.80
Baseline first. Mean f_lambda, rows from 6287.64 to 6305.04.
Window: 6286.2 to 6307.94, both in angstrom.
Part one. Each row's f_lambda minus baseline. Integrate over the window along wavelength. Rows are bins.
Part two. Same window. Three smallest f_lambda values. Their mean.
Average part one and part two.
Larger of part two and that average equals 14.7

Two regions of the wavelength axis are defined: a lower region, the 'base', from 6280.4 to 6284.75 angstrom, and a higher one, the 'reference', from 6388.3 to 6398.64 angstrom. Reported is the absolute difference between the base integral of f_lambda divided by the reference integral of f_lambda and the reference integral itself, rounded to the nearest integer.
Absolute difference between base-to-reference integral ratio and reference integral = 158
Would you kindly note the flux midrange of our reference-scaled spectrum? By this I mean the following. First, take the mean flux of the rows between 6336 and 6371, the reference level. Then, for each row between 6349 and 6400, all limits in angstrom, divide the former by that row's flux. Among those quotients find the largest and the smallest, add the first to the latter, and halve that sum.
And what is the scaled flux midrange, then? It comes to 1.02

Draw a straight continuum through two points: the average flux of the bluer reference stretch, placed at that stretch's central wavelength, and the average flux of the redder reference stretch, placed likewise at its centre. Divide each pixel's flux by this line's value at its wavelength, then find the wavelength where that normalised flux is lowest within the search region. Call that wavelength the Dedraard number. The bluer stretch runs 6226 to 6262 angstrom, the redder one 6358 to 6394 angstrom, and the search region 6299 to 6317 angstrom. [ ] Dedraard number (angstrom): 6301.41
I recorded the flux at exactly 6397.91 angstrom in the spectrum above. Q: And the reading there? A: 15.3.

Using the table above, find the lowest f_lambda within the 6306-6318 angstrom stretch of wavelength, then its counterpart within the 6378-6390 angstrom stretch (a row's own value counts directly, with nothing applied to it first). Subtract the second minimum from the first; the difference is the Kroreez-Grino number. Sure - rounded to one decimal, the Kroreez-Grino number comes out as -0.5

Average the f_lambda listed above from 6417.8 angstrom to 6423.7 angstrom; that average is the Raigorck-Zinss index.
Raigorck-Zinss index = 15.2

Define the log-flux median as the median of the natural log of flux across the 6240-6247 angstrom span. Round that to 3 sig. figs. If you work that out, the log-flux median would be 2.76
